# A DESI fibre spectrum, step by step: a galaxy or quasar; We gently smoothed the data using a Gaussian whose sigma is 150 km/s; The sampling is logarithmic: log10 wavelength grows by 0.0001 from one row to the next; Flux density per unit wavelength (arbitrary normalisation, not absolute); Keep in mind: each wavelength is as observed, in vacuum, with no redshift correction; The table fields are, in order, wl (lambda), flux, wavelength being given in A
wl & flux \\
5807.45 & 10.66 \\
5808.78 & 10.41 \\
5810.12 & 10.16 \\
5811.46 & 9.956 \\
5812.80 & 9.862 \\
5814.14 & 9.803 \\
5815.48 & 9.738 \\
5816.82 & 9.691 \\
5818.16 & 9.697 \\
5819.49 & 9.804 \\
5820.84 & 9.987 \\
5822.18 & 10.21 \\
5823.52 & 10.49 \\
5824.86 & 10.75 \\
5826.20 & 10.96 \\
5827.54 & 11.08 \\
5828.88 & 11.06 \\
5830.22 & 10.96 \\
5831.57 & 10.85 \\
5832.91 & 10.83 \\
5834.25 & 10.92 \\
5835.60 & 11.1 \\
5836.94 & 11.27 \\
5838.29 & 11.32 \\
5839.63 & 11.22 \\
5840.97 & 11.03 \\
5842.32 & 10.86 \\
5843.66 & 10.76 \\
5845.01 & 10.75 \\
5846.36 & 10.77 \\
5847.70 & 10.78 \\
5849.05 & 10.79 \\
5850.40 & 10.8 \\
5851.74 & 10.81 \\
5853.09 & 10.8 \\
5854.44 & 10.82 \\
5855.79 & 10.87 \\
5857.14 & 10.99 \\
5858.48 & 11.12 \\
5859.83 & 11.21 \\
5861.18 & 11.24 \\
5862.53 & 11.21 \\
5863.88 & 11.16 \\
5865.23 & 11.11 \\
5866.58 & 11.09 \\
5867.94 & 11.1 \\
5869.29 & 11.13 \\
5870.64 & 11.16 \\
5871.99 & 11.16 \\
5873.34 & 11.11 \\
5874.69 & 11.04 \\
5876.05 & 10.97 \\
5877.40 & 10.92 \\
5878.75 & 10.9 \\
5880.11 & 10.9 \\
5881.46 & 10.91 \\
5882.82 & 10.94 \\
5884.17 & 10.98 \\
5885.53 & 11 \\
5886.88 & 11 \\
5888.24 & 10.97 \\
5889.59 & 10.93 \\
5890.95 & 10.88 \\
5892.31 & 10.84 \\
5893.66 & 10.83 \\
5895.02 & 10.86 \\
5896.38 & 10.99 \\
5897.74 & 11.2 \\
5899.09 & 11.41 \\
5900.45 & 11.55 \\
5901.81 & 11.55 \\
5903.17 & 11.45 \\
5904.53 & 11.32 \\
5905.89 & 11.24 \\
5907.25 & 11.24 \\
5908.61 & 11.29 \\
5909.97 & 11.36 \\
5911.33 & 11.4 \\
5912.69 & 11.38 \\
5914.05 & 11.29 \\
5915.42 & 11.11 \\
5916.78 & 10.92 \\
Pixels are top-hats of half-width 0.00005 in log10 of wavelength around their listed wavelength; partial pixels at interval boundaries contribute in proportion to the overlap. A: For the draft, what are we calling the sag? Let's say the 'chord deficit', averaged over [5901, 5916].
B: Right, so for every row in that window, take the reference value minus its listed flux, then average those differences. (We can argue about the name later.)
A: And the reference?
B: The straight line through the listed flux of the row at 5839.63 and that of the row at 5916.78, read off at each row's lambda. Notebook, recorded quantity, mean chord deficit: -0.38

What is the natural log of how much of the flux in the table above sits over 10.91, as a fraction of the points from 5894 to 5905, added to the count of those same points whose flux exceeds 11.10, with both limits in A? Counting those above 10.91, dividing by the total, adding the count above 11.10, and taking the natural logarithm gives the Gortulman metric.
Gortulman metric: 1.9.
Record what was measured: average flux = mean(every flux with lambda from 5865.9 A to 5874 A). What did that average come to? 11.12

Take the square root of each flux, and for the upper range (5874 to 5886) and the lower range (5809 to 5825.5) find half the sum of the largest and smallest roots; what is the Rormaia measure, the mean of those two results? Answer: 3.254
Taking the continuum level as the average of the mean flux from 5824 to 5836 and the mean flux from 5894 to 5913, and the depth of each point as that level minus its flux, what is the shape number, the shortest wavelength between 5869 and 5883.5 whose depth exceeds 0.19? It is 5877.40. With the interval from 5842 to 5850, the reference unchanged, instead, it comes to 5842.32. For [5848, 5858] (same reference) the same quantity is 5849.05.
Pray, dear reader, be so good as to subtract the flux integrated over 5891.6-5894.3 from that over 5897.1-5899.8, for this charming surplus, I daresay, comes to 1.3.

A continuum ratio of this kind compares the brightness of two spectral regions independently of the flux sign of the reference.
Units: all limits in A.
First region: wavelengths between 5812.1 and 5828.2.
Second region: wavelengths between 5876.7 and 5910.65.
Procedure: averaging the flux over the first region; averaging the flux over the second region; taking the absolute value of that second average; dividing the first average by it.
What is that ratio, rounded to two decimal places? 0.92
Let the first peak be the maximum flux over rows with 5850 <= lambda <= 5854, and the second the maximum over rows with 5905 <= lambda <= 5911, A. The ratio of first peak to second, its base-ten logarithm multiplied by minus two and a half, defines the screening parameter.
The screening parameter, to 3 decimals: 0.054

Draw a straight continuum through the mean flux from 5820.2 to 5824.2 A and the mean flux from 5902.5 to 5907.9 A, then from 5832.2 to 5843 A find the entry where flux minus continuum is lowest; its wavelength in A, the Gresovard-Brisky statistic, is 5842.32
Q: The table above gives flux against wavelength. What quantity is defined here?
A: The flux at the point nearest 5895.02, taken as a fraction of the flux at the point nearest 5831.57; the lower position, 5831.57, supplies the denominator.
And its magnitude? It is 1.00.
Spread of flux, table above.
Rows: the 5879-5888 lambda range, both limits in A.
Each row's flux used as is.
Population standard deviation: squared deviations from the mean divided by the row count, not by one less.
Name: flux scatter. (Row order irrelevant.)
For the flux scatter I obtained 0.041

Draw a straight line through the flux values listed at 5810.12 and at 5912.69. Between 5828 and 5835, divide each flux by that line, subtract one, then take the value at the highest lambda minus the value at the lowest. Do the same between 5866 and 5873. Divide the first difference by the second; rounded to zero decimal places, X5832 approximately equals -53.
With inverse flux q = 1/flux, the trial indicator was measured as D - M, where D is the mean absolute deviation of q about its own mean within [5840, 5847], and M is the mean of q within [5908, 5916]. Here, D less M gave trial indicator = -0.0877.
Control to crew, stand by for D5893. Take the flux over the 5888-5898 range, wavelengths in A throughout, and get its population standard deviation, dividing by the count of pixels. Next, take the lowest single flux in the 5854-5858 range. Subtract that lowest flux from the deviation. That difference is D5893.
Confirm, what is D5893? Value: -10.7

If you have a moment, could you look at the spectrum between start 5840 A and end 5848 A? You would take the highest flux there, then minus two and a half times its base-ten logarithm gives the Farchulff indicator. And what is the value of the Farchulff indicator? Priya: -2.61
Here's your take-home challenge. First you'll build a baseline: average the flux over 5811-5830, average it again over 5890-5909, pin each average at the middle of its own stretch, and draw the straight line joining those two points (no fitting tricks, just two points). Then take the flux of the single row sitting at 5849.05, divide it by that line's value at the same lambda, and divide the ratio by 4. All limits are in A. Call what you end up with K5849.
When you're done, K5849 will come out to 0.255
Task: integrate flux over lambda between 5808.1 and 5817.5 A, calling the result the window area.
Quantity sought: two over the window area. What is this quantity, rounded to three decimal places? 0.021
